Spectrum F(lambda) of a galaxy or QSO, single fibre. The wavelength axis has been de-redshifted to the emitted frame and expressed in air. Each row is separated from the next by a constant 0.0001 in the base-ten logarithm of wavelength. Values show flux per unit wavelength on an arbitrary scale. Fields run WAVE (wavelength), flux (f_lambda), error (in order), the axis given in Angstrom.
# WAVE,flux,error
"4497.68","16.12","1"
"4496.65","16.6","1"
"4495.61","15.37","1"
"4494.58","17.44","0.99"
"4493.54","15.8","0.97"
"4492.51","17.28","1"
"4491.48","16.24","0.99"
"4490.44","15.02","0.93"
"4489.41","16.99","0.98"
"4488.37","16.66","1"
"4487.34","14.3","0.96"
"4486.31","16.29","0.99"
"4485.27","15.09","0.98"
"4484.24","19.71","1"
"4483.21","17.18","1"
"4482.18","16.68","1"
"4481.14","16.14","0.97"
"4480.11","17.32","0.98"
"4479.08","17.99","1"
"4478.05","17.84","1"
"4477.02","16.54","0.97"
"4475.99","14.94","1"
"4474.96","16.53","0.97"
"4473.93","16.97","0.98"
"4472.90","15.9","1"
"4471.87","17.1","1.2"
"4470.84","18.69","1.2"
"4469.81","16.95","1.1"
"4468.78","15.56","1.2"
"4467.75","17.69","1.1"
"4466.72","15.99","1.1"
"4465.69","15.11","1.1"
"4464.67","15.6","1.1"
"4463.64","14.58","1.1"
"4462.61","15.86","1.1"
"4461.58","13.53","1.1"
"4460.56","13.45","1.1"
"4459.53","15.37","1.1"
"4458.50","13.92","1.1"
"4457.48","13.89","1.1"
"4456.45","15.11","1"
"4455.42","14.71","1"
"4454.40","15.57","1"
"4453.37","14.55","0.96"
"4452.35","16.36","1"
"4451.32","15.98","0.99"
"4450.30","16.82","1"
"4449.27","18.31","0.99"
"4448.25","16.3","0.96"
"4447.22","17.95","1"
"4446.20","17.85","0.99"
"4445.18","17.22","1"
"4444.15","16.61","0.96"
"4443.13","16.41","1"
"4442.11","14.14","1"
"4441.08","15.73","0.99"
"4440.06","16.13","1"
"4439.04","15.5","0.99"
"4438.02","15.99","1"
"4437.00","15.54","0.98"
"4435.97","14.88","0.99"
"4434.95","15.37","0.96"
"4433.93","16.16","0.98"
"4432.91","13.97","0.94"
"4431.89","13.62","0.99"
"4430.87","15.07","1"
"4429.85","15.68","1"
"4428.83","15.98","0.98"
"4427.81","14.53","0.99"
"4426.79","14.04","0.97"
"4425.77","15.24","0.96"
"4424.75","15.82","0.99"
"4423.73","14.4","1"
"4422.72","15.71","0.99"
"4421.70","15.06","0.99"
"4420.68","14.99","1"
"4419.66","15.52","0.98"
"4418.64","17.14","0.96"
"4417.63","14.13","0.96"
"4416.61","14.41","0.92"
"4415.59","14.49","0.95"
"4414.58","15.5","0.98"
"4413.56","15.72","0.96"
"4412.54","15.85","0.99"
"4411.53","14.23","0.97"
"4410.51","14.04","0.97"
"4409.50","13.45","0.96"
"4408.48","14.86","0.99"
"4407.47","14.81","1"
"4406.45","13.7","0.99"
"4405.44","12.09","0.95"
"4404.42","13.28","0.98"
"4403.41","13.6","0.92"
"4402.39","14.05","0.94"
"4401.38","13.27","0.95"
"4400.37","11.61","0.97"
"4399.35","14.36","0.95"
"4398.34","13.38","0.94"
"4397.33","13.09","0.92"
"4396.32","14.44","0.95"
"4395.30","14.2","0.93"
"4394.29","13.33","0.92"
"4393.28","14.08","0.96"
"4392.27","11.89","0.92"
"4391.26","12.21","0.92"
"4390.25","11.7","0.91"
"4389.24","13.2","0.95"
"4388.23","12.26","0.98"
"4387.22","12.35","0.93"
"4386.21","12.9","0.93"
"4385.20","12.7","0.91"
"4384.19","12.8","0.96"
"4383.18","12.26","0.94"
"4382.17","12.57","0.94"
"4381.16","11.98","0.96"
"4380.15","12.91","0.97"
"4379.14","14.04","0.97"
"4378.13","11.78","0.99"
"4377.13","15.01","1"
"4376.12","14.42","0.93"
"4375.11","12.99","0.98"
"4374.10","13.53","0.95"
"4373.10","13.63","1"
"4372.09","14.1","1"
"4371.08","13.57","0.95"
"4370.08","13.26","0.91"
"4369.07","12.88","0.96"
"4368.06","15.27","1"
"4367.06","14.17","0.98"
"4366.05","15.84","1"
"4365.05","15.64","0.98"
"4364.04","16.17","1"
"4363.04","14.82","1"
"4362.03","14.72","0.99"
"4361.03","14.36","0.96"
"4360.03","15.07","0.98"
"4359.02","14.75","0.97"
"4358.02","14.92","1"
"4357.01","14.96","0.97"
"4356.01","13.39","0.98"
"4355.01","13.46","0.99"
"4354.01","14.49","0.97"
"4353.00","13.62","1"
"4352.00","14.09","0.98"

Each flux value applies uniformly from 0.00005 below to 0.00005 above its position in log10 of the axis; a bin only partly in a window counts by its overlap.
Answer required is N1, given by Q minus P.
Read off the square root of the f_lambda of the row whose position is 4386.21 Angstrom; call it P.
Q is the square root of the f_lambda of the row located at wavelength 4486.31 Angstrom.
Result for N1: 0.4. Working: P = 3.59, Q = 4.04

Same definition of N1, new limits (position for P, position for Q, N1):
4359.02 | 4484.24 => 0.6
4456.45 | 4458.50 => -0.2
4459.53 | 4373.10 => -0.2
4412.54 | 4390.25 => -0.6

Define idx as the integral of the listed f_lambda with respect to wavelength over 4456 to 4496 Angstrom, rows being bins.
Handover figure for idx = 645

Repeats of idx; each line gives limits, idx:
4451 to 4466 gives 223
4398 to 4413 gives 207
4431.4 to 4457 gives 406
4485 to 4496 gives 177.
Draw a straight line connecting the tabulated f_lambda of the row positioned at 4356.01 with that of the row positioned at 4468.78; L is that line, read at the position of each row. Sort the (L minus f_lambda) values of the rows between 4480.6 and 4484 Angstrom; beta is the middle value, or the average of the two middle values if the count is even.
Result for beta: -0.9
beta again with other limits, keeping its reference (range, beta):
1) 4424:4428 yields -0.1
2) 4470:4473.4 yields -1.5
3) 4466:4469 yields -0.5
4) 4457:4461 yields 1.4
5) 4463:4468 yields -0.1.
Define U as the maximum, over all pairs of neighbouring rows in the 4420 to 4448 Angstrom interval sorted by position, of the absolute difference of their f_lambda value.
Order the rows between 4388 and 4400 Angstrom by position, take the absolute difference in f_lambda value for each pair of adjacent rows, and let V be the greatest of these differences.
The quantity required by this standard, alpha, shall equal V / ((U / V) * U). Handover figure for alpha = 0.9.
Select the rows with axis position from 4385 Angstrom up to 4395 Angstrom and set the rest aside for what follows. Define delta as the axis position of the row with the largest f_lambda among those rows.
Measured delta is 4393.28 Angstrom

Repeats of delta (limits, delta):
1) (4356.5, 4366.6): 4364.04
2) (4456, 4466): 4462.61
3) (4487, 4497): 4494.58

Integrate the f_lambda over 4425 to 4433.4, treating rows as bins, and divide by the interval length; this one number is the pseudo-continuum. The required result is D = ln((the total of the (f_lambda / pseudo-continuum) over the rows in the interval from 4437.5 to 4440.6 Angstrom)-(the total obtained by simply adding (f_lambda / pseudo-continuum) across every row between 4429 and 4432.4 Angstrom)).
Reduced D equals -1.5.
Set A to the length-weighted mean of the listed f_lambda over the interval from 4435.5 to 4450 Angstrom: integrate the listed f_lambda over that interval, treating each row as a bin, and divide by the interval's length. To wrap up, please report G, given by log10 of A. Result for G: 1.21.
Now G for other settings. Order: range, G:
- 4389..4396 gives 1.11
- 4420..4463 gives 1.19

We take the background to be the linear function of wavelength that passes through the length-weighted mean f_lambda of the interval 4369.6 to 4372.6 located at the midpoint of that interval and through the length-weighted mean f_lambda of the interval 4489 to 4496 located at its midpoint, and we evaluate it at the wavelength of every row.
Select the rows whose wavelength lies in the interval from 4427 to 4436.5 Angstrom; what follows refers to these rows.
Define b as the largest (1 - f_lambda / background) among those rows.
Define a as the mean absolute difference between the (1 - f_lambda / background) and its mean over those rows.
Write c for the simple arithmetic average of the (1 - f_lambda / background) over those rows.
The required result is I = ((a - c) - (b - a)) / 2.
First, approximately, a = 0.0465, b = 0.09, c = -0.003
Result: 0.00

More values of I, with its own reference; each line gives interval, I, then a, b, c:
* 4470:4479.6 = 0.05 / 0.0543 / 0.06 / -0.063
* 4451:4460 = -0.02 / 0.0459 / 0.11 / 0.029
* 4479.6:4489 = 0.02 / 0.0642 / 0.12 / -0.028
